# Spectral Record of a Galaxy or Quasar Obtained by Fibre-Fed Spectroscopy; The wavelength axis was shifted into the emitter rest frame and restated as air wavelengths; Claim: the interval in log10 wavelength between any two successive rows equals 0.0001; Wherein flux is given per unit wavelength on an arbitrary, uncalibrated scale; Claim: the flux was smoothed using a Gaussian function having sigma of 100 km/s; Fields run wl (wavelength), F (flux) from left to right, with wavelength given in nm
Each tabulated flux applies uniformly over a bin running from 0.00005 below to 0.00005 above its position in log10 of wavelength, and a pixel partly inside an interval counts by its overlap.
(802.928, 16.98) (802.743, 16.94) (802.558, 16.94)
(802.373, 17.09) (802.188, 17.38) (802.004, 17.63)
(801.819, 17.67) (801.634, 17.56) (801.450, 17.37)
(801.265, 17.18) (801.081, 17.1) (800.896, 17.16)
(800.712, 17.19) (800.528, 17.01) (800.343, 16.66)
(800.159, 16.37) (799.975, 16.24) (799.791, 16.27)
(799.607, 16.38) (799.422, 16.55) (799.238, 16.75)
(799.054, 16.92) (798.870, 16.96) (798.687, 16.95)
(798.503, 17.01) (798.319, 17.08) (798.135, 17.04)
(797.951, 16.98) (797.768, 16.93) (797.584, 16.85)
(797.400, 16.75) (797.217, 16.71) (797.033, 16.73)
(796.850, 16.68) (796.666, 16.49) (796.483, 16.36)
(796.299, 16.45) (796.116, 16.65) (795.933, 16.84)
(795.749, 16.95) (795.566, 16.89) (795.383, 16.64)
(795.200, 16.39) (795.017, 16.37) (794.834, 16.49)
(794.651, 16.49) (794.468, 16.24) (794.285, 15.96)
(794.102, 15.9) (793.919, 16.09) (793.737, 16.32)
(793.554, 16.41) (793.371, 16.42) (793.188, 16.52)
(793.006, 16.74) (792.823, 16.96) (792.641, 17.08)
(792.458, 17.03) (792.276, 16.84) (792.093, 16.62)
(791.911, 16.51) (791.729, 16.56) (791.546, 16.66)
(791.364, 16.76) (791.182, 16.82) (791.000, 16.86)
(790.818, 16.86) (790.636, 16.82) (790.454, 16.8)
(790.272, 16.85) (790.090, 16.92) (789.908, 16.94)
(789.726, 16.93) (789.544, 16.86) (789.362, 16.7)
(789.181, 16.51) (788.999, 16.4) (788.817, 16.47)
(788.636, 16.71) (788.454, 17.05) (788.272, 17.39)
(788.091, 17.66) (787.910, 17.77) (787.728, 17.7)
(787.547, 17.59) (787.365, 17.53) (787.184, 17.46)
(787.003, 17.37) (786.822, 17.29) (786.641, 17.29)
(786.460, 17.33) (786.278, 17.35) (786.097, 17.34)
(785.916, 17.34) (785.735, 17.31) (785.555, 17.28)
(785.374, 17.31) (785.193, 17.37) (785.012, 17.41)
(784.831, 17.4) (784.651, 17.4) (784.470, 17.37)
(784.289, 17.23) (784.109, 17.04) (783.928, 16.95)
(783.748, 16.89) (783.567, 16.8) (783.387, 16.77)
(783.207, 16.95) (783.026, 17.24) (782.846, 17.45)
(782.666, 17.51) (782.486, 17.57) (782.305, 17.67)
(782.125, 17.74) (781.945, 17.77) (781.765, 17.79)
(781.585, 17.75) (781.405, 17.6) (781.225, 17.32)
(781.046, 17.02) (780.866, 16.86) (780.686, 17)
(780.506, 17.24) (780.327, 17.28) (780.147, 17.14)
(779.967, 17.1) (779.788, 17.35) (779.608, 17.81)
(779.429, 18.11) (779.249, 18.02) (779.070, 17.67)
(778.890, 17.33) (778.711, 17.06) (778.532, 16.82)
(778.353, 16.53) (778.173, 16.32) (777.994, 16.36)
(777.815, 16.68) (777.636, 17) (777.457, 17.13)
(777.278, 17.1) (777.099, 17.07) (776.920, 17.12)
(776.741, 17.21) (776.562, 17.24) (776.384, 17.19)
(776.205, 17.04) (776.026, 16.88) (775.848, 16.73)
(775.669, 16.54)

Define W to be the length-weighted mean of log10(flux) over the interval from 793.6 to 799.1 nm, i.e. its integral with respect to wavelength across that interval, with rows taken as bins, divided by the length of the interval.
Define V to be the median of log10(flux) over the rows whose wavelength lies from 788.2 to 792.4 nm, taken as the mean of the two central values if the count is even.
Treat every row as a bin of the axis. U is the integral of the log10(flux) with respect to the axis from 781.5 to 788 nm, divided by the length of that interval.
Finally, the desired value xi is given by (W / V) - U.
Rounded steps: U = 1.24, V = 1.23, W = 1.22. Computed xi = -0.244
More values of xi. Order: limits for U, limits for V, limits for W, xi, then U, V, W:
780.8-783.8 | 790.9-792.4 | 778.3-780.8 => -0.226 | 1.24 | 1.22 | 1.24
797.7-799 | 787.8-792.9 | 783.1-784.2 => -0.230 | 1.23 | 1.23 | 1.23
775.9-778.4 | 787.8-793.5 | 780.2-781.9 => -0.218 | 1.23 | 1.23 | 1.24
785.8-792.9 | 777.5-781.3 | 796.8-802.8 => -0.234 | 1.23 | 1.23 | 1.23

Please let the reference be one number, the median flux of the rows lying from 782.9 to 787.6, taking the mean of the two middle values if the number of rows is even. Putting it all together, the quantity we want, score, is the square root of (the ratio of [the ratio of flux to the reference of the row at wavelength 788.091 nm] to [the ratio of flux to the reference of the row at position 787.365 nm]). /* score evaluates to 1.00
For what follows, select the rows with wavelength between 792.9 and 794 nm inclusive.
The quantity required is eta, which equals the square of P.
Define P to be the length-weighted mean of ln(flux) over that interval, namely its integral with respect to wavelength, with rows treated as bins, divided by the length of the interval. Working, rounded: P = 2.80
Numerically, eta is 7.83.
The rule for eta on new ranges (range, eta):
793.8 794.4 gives 7.70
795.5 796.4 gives 7.93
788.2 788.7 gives 8.02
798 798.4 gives 8.03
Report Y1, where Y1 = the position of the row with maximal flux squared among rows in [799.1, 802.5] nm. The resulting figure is 801.819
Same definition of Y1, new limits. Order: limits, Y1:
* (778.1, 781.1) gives 779.429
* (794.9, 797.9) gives 795.749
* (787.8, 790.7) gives 787.910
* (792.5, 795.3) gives 792.641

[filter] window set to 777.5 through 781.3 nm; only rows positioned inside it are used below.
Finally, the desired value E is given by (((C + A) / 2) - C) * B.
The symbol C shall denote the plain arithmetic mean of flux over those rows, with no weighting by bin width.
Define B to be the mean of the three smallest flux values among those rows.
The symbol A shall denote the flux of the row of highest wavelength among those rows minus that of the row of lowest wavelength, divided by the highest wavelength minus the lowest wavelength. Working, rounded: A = 0.09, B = 16.4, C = 17.1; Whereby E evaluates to -140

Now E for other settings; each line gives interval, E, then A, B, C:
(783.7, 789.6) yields -142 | -0.01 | 16.5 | 17.2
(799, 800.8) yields -134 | 0.16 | 16.3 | 16.6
